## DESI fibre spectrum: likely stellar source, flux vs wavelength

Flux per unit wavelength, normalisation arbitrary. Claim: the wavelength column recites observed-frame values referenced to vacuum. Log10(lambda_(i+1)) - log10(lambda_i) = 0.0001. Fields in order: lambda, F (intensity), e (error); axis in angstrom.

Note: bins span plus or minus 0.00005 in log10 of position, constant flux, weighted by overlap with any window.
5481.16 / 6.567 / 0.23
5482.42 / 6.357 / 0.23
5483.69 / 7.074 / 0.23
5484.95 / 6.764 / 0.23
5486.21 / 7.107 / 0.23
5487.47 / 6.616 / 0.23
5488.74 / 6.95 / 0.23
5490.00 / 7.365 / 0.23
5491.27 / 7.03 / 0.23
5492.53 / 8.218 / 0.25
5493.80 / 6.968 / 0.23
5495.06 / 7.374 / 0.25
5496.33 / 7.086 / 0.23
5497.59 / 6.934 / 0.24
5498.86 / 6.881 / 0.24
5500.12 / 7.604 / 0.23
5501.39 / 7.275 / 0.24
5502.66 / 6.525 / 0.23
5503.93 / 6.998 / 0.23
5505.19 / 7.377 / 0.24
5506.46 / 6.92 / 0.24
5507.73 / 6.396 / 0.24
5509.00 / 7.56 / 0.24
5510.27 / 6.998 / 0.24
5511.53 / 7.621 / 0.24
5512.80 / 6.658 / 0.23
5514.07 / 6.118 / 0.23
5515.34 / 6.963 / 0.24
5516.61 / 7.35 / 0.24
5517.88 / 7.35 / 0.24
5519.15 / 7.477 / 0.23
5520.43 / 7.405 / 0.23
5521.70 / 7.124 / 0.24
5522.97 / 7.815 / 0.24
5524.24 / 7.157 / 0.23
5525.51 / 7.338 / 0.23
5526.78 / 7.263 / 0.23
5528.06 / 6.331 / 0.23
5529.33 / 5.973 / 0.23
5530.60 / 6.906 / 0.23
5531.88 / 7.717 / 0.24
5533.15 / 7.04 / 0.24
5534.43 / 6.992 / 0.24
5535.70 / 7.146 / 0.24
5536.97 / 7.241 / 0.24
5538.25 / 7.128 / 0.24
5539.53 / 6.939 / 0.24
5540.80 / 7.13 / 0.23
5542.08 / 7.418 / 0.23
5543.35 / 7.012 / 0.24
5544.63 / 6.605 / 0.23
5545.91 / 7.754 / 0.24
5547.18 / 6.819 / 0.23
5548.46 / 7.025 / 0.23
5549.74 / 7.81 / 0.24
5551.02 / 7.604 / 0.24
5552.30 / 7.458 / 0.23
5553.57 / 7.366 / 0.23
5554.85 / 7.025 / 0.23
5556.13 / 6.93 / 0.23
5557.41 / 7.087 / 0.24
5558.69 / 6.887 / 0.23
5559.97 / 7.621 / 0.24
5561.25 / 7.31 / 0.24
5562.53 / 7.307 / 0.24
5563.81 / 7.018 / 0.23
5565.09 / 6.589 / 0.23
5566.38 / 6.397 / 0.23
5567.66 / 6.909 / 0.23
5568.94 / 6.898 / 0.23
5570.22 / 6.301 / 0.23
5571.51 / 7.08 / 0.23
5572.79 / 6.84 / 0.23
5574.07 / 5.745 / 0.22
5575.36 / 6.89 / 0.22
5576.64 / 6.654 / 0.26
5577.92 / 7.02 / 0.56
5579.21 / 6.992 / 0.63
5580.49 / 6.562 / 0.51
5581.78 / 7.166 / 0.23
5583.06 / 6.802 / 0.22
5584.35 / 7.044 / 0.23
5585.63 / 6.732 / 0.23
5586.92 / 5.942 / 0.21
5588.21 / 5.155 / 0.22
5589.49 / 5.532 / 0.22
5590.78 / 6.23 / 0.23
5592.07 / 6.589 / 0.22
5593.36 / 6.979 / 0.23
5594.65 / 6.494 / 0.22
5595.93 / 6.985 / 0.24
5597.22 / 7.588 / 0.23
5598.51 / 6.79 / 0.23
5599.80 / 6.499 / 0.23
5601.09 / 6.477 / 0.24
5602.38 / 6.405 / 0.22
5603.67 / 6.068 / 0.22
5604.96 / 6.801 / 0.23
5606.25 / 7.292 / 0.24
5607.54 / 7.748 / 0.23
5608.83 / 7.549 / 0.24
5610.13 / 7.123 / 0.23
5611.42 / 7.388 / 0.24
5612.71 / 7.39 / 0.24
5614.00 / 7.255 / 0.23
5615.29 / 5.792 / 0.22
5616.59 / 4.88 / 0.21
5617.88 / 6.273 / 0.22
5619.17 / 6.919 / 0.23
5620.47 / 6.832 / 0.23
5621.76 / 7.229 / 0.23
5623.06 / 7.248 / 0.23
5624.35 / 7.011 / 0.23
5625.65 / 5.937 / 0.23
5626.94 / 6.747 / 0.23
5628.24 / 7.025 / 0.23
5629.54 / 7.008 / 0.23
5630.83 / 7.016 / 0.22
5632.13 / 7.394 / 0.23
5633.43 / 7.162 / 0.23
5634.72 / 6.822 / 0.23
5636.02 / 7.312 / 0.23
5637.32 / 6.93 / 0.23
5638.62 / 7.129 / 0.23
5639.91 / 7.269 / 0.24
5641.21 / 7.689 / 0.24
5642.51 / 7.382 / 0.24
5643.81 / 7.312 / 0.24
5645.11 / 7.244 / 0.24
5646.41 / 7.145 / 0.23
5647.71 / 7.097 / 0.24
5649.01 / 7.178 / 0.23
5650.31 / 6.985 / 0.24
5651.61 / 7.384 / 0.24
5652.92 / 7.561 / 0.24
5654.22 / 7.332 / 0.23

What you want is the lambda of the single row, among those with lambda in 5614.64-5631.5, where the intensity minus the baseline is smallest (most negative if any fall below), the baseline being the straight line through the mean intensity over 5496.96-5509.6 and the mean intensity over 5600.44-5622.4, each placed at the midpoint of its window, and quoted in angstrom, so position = 5616.59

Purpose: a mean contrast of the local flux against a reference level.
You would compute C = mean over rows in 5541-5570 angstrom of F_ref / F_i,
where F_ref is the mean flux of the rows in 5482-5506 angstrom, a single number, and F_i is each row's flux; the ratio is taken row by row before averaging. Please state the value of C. 1.00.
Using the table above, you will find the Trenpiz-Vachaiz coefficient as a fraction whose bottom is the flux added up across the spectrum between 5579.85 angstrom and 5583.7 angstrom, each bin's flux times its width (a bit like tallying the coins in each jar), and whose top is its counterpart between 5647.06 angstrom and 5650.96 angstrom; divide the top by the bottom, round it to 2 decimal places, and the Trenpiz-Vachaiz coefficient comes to 1.05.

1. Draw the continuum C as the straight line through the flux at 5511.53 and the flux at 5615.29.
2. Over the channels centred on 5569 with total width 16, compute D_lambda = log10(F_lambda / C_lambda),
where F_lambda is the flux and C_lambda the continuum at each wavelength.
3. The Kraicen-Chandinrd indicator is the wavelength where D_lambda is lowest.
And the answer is 5574.07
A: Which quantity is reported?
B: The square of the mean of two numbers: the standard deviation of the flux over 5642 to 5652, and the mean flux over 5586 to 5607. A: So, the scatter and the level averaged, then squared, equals 11.0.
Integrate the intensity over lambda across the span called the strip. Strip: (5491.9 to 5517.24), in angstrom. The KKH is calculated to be 180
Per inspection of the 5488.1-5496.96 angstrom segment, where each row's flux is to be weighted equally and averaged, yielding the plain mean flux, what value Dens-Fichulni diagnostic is 7.3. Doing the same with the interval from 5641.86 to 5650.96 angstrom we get 7.2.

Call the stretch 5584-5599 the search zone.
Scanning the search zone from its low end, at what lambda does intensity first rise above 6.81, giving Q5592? 5584.35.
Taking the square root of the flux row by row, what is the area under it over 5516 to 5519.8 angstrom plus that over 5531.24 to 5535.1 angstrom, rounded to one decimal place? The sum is 20.7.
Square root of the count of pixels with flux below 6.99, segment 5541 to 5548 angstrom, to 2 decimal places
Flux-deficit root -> 1.41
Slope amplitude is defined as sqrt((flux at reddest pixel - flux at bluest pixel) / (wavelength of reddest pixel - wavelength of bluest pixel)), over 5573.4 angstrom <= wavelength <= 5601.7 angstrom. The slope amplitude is 0.16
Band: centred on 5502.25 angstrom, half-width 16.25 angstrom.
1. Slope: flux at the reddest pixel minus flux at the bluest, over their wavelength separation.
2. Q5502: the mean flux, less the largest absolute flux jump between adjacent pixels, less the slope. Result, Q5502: 5.83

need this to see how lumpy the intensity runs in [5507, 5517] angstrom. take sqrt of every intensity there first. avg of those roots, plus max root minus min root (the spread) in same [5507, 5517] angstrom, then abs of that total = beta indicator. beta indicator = 2.92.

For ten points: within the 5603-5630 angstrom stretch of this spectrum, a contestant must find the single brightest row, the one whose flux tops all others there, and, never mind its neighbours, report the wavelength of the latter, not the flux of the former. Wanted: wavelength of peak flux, 5607.54 angstrom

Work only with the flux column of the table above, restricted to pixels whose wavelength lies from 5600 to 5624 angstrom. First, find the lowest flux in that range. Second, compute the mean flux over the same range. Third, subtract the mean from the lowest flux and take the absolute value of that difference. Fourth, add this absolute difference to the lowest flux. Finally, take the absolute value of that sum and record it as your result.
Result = 6.81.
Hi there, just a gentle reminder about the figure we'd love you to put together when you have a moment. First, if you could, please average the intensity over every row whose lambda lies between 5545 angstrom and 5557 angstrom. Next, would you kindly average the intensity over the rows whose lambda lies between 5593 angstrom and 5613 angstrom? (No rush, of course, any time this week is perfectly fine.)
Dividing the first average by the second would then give 1.05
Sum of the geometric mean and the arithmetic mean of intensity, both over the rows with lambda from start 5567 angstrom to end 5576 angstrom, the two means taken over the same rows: 13.3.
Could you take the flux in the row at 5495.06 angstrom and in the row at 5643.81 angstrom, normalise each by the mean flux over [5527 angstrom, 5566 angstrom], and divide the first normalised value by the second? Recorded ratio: 1.01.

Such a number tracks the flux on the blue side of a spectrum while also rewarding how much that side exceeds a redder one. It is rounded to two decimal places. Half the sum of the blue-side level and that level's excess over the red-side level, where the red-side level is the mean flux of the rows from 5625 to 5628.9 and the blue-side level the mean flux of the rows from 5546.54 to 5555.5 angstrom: 4.02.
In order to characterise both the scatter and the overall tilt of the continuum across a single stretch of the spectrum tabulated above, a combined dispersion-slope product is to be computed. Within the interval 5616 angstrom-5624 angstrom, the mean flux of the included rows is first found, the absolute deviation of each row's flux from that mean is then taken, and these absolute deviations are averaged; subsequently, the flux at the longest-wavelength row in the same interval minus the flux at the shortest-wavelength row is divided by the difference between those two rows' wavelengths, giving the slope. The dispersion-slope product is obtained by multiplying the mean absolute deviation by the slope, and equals 0.24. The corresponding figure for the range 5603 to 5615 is 0.04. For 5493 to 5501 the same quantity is 0.02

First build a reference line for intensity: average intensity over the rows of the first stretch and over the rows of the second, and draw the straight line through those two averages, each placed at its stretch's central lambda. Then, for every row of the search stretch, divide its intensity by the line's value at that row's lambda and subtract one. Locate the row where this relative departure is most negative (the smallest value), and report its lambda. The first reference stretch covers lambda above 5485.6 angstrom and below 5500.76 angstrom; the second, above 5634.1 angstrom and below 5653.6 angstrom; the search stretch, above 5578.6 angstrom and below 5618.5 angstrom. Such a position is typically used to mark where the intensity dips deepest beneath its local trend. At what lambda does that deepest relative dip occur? 5616.59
